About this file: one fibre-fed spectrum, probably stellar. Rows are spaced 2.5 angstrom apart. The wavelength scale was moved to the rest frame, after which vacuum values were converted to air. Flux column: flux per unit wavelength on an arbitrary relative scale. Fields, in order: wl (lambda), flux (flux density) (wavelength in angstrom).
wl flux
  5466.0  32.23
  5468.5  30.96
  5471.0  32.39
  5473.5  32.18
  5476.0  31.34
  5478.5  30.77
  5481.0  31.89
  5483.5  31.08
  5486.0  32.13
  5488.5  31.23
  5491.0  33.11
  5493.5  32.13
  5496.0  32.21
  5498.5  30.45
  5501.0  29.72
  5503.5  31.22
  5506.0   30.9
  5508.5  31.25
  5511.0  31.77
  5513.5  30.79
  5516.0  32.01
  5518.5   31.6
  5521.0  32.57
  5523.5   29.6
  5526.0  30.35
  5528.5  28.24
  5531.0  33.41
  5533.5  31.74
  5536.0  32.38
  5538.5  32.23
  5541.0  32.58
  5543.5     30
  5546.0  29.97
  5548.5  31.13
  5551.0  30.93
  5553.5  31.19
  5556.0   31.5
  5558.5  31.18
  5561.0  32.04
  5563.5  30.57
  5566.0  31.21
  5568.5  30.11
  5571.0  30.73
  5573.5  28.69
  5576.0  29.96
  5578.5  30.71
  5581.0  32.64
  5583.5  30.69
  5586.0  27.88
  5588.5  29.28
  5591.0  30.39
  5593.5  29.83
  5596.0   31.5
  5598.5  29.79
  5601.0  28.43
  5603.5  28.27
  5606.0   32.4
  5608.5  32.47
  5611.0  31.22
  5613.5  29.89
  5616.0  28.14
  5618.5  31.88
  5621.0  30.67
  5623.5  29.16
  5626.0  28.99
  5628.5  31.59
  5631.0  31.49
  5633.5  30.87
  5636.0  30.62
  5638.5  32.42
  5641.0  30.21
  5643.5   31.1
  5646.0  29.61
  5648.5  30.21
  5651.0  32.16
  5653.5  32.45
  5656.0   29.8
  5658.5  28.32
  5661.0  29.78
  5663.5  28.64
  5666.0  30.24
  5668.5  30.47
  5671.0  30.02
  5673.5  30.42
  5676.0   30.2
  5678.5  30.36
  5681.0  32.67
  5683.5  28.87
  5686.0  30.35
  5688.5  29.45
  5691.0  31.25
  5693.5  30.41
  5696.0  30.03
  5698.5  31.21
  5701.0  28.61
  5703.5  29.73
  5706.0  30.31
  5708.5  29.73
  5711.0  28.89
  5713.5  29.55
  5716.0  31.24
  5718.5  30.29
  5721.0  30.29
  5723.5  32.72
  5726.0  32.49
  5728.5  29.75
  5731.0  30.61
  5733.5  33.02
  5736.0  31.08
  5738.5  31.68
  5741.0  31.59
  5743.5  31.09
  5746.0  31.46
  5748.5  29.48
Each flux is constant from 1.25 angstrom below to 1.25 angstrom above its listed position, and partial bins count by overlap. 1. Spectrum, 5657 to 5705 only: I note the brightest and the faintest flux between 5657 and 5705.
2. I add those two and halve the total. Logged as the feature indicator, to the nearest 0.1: 30.5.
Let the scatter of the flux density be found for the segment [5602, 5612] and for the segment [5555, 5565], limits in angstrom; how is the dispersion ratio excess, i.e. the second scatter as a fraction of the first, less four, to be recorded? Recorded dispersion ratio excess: -3.7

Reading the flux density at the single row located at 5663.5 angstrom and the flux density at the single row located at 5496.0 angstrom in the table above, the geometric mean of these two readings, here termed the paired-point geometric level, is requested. 30.4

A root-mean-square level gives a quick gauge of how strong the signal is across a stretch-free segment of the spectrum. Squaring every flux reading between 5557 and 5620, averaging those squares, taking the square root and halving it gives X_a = 15.2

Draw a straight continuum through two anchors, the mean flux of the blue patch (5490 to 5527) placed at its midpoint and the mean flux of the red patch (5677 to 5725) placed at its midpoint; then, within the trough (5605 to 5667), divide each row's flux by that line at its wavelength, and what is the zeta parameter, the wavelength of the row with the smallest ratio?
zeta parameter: 5616.0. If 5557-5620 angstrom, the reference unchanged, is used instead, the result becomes 5586.0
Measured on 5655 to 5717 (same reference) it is 5658.5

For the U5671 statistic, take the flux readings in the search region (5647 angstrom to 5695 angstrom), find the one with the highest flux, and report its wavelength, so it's 5681.0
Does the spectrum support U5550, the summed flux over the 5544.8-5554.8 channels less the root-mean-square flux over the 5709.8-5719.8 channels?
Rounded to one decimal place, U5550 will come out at 93.2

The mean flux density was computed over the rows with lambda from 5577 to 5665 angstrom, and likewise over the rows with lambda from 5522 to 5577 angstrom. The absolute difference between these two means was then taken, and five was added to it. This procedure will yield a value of 5.5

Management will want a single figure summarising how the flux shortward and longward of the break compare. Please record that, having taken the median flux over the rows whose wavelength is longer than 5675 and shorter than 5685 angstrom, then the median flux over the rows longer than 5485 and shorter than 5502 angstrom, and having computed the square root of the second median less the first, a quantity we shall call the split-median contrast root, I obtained 1.36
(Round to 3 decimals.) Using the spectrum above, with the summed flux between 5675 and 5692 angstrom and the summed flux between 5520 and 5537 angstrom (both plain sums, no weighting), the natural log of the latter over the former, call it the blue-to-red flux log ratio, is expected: 0.024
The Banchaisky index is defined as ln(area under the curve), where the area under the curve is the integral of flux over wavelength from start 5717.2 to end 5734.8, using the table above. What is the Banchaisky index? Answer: 6.31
